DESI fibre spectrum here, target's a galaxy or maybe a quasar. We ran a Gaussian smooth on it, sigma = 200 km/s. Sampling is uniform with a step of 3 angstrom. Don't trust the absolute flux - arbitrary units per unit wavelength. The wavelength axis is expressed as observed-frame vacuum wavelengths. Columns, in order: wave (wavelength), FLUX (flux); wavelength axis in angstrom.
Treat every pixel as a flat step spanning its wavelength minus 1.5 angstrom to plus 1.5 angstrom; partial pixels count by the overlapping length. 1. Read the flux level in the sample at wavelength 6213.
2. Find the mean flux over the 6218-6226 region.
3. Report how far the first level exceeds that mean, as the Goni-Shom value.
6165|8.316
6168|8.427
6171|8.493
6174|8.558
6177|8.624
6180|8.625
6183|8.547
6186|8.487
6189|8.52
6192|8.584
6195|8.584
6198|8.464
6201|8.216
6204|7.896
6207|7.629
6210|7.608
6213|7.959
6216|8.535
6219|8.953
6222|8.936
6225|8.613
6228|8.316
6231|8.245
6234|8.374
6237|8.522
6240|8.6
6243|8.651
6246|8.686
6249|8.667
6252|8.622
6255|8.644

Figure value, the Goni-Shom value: -0.88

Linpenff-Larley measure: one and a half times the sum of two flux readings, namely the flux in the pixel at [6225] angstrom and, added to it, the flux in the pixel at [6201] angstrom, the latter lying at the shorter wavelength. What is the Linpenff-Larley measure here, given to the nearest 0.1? 25.2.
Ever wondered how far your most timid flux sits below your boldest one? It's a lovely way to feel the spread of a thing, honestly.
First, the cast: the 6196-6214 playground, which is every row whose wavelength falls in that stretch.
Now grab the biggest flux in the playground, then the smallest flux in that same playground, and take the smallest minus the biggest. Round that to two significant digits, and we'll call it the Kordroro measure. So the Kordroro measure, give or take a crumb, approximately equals -0.86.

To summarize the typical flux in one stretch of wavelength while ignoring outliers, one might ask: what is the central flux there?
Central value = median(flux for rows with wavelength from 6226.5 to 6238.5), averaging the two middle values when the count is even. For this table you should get 8.3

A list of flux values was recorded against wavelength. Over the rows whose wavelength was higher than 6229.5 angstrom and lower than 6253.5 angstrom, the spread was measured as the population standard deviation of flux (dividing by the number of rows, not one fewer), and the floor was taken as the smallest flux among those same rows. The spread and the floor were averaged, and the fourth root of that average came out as 1.431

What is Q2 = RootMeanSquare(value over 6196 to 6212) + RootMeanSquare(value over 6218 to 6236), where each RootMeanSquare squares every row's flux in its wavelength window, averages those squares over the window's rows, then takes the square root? 16.5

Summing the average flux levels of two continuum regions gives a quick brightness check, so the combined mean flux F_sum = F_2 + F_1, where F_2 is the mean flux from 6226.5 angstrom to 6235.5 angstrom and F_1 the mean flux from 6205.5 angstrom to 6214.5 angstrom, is 16.0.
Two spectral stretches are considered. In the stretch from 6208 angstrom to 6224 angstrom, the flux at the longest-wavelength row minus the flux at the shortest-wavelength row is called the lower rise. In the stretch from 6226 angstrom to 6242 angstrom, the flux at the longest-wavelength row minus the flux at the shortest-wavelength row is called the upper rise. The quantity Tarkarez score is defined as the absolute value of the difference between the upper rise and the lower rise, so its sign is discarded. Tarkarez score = 1.0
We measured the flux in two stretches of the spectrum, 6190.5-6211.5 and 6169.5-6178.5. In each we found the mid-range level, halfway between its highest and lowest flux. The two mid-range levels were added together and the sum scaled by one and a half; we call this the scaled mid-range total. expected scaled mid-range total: 25.0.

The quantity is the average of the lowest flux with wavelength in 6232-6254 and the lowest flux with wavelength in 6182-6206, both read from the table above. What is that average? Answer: 8.1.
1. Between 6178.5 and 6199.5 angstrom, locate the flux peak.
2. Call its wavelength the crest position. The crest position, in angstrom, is 6180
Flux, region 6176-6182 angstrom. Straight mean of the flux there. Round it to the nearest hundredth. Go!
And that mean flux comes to 8.62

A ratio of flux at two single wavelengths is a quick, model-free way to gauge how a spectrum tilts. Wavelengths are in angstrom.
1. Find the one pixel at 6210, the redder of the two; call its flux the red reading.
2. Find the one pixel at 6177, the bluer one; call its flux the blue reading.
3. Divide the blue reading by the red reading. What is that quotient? 1.13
